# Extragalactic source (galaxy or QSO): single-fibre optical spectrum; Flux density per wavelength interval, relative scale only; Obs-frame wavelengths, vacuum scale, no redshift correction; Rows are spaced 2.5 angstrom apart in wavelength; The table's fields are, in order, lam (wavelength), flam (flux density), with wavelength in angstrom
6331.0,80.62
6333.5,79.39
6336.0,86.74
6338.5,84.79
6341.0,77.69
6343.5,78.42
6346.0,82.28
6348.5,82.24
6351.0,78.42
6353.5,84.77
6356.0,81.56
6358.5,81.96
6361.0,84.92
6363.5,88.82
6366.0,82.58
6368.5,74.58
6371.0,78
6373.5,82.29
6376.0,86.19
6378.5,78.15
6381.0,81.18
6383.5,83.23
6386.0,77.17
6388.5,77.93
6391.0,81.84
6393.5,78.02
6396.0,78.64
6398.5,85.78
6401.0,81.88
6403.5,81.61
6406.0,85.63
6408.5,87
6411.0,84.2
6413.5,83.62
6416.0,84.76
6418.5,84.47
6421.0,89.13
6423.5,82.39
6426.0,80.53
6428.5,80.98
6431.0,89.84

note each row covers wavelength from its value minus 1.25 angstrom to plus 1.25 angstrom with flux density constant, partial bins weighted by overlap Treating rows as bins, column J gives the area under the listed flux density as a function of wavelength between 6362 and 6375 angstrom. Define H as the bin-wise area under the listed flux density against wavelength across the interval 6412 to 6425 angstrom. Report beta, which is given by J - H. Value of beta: -44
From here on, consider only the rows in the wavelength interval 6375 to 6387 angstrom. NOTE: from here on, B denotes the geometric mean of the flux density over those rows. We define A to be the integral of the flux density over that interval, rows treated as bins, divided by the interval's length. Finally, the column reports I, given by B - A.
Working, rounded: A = 81.2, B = 81.1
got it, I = -0.05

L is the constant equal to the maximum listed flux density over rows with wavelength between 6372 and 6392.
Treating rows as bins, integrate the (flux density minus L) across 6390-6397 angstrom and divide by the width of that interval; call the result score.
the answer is -6.7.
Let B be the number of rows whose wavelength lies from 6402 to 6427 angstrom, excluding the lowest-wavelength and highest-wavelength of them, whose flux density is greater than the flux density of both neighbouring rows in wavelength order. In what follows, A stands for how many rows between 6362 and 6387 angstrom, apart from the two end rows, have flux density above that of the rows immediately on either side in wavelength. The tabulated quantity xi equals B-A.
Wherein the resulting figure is 1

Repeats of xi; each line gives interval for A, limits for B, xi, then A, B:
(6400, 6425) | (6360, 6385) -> -1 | 3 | 2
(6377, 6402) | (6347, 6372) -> -1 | 3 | 2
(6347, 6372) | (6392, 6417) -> 0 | 2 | 2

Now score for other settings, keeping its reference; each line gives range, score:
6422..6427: -4.3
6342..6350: -5.4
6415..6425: -1.1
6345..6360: -4.3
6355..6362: -3.4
